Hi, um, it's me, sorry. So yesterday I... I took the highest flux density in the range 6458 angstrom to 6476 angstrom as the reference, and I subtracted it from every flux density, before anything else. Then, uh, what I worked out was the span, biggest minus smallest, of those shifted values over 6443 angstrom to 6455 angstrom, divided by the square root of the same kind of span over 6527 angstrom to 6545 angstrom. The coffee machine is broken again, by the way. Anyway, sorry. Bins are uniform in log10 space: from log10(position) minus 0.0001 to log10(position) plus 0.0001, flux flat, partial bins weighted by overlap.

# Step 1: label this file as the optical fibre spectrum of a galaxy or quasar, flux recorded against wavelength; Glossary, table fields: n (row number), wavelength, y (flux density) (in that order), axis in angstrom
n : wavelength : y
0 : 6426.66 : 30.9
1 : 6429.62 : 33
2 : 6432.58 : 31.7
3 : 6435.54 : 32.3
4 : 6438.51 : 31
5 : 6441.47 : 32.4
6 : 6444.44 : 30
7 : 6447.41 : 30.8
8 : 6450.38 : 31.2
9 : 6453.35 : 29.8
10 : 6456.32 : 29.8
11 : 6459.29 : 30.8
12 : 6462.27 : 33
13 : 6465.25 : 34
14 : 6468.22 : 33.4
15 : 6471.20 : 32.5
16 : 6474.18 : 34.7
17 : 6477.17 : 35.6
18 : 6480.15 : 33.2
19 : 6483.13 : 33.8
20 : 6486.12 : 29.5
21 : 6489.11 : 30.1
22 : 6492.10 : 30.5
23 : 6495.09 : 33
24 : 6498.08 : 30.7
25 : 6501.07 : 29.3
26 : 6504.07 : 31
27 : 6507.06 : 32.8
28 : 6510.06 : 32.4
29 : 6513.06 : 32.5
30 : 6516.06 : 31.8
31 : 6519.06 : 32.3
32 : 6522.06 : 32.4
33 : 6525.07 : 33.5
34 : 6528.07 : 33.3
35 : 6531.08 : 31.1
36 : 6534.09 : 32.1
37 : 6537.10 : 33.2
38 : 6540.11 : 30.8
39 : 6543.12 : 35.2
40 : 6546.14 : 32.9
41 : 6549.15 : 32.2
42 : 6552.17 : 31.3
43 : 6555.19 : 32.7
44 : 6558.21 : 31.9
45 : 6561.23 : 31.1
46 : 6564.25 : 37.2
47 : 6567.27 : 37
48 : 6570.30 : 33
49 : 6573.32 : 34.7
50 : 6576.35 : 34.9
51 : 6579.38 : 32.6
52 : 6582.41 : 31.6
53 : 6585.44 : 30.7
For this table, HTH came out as 0.7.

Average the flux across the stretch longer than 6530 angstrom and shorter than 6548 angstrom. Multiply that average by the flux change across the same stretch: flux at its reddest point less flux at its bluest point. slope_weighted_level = 59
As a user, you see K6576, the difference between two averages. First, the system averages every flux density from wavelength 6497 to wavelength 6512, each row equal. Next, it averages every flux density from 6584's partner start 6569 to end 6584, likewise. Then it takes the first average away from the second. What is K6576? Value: 2.1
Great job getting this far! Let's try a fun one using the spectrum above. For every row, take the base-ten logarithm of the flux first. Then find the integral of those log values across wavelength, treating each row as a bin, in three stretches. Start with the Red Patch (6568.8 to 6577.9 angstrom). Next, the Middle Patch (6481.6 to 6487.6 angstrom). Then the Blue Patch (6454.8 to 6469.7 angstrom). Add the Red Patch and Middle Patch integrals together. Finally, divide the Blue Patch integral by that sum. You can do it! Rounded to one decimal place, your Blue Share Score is 1.0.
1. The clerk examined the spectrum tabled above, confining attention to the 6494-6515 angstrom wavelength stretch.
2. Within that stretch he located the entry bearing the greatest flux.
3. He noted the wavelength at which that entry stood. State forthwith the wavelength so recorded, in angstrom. 6495.09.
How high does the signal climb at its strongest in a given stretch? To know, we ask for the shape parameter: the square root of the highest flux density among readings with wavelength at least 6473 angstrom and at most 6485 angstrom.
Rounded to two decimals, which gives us 5.97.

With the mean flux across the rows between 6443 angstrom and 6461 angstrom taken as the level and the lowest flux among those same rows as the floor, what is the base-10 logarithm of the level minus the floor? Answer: -0.2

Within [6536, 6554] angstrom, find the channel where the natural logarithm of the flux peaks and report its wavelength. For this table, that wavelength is 6543.12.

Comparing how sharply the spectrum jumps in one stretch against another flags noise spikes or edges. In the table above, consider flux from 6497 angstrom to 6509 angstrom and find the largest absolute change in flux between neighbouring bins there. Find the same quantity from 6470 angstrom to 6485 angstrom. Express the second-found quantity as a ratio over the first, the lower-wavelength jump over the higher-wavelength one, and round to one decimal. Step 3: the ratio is 1.3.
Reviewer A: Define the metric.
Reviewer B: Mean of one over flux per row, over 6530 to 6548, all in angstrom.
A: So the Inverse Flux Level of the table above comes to 0.0308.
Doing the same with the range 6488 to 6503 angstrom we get 0.0326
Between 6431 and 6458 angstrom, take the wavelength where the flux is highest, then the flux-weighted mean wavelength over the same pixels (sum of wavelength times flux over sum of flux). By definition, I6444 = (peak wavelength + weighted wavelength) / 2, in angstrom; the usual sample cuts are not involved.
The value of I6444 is 6442.9 angstrom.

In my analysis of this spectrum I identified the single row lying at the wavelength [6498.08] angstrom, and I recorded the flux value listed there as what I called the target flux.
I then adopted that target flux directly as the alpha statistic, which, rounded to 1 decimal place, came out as 30.7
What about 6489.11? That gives 30.1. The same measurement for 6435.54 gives 32.3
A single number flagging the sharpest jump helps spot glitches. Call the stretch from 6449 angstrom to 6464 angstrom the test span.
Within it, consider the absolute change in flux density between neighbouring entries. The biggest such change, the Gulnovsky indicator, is 2.2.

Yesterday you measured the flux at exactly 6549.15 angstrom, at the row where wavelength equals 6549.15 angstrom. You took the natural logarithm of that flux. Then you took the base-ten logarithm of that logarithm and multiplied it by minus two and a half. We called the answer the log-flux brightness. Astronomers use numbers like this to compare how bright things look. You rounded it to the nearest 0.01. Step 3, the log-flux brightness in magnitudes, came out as -1.35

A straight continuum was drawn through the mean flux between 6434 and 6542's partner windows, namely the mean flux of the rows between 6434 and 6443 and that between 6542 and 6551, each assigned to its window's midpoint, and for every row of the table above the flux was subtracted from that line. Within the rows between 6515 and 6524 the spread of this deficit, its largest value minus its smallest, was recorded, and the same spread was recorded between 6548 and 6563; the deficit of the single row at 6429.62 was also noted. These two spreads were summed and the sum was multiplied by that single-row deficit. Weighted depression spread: -2.7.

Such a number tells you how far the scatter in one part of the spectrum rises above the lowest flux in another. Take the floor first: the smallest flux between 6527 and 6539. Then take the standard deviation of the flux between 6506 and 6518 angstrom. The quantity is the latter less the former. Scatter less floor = -30.7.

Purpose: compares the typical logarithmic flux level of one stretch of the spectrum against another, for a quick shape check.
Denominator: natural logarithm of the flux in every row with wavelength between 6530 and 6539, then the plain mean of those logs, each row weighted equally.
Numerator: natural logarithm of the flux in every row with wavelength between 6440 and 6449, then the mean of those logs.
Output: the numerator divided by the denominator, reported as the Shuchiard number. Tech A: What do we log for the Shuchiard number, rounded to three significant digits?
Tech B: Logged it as 0.990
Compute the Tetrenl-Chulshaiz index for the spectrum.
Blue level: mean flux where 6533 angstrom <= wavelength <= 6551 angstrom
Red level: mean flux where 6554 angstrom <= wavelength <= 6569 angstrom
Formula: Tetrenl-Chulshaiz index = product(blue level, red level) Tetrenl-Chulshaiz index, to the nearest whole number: 1112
